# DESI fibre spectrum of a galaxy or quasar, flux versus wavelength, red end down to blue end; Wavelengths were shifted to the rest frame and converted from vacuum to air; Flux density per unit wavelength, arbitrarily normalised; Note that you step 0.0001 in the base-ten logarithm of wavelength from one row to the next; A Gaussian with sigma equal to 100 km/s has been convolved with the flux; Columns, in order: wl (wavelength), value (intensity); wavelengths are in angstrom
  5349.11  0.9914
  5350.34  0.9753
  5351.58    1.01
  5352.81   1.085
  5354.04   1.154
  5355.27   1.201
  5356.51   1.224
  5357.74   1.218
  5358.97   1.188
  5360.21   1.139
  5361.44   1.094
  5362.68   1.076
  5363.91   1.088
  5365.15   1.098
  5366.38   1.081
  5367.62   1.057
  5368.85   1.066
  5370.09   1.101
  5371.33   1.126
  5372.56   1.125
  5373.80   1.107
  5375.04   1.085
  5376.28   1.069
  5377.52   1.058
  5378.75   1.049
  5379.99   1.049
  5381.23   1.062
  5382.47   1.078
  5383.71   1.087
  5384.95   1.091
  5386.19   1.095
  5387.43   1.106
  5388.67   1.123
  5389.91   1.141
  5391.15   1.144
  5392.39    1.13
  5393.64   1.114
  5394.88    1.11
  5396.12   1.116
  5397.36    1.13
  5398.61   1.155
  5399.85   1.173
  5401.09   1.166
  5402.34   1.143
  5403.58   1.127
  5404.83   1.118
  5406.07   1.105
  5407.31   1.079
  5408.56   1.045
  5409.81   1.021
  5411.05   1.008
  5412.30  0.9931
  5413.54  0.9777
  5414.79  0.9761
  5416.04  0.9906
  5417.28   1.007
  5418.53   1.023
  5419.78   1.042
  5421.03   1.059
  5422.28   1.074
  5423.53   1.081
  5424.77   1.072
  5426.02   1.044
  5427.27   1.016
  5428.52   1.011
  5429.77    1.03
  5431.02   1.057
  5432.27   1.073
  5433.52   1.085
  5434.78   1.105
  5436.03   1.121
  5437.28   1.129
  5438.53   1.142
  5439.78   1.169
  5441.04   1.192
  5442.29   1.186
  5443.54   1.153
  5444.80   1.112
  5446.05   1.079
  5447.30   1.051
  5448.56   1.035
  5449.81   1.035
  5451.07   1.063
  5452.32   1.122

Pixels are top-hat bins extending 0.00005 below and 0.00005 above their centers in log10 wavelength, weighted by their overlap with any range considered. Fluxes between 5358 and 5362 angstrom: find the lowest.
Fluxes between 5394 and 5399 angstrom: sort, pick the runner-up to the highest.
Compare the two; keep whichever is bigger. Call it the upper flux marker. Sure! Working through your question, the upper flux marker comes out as 1.13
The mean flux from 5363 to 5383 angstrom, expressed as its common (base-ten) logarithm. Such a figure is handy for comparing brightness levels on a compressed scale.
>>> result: 0.034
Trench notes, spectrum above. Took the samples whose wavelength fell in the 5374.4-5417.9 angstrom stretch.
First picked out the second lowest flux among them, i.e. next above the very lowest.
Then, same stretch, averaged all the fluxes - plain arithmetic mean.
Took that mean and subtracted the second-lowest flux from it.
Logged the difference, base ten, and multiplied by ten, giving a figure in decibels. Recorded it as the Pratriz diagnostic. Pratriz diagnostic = -9.8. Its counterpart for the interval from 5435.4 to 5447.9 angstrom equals -12.6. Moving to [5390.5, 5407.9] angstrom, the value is -16.1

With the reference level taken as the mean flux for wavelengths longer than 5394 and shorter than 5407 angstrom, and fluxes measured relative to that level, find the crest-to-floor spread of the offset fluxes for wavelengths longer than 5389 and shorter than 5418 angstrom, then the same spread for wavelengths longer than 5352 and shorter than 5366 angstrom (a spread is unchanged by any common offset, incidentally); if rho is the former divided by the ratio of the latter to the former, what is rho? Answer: 0.26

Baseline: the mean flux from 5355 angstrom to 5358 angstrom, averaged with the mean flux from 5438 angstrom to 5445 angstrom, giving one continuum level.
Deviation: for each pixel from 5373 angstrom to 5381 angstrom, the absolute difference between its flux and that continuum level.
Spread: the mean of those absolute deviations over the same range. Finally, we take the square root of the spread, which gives 0.34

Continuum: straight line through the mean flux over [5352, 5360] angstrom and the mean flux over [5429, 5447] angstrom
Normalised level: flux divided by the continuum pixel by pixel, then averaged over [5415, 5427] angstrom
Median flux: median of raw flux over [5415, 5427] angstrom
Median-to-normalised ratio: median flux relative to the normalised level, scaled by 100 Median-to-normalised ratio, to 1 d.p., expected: 113.0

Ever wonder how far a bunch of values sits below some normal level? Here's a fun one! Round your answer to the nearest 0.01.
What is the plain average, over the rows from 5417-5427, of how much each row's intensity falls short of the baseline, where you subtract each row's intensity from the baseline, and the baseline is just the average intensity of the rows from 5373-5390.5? 0.04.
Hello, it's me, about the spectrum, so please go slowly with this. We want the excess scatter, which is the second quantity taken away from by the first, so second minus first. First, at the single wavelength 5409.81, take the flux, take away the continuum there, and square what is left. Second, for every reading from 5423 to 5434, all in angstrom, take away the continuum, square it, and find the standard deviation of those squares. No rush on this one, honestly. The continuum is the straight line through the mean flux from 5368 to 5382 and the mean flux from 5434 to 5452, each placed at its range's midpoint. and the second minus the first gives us -0.003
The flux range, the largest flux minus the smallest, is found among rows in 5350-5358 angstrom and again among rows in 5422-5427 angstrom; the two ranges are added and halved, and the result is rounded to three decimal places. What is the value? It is 0.143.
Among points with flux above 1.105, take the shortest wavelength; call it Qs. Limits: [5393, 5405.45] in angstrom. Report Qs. 5393.64 angstrom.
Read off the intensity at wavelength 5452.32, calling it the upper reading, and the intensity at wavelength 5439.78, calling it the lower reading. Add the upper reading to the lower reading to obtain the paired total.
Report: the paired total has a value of 2.29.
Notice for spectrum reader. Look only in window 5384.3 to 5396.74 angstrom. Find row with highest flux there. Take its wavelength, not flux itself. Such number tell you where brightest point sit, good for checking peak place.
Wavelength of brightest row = 5391.15 angstrom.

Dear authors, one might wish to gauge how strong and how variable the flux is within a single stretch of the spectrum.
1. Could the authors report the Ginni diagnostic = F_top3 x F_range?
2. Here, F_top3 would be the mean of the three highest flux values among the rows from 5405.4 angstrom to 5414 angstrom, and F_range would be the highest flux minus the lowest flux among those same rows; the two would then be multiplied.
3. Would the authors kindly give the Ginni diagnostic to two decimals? 0.14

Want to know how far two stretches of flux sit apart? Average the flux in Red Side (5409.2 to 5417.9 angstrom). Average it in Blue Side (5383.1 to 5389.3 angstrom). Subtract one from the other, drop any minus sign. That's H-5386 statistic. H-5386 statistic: 0.104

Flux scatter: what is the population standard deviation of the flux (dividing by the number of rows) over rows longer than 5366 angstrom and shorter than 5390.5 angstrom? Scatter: 0.027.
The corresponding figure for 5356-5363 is 0.058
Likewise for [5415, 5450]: 0.054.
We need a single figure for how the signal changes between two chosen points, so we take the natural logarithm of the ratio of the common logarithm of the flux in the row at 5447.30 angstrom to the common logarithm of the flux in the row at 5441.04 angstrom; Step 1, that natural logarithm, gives -1.3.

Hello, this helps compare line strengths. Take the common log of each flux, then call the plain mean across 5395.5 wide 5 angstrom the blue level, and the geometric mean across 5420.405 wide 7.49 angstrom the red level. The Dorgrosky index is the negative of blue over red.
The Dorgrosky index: -3.1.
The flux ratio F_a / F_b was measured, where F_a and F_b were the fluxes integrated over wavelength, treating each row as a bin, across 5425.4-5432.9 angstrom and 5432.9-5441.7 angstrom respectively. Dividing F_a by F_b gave 0.8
